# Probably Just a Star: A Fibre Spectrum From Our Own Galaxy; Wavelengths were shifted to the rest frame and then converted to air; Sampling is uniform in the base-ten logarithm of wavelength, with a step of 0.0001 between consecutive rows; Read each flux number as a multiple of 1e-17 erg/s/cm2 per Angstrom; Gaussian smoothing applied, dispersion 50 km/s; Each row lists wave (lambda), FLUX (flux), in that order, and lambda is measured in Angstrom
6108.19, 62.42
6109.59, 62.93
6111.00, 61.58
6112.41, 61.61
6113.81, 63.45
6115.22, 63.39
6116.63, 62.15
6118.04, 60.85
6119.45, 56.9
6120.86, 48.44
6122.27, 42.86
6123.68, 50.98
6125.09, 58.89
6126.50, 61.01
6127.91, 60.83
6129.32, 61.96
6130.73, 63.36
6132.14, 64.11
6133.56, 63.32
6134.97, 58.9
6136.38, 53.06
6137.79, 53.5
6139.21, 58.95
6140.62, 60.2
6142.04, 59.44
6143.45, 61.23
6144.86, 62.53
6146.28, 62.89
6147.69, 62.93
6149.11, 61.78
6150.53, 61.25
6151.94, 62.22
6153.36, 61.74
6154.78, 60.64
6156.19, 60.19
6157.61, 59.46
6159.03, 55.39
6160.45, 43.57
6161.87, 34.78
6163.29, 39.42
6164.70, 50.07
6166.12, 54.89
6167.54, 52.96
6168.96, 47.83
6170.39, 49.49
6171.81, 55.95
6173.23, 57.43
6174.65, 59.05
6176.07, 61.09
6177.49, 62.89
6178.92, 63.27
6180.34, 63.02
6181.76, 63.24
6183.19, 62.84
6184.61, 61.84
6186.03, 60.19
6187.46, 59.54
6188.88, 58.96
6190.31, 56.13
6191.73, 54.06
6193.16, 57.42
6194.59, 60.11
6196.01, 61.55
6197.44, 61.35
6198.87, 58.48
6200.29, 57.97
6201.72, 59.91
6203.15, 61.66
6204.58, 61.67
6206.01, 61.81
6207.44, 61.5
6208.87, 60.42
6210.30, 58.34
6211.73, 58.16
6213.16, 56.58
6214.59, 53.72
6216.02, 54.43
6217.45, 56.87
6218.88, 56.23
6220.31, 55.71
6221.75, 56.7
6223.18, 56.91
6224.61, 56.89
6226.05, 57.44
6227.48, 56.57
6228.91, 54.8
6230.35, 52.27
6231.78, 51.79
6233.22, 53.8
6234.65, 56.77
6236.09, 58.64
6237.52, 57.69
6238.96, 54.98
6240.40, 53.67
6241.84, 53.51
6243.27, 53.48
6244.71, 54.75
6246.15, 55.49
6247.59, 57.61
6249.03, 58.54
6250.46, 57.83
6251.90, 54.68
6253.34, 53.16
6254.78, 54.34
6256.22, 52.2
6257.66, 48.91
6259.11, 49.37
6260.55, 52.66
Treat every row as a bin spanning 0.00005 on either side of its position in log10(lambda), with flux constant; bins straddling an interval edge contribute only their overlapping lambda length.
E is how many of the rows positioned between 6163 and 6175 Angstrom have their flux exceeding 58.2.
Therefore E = 1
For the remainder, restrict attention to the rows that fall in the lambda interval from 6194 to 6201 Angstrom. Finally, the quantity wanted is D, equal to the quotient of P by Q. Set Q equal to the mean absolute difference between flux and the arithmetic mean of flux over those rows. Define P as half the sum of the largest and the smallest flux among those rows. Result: 45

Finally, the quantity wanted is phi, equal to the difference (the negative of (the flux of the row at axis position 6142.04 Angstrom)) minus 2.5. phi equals -61.9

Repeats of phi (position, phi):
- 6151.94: -64.7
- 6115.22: -65.9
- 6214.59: -56.2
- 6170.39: -52.0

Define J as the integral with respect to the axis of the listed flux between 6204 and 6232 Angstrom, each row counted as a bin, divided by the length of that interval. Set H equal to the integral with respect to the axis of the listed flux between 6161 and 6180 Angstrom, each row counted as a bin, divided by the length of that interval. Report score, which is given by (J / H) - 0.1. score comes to 0.973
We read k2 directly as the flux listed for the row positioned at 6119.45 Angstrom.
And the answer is 56.9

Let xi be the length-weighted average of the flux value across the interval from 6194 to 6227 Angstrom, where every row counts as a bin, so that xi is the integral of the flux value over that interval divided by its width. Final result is 58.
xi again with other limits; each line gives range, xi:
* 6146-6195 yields 57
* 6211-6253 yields 56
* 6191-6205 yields 59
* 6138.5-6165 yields 57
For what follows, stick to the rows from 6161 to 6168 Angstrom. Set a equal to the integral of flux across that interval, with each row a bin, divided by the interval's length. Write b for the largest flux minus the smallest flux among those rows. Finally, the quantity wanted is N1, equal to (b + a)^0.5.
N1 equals 8.14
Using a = 46.2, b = 20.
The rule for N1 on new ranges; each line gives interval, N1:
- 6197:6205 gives 7.99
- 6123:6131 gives 8.47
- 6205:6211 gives 8.00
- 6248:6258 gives 8.01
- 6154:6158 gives 7.83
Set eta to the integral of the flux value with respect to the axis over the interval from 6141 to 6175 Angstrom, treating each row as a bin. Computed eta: 1894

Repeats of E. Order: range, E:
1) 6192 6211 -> 11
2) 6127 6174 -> 20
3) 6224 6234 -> 0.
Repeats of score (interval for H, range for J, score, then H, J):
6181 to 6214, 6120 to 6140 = 0.858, 60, 57.2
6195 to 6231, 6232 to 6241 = 0.861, 58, 55.7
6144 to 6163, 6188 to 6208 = 0.938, 57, 59.5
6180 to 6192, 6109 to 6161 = 0.884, 60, 59.2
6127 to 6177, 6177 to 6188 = 0.988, 57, 62.1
